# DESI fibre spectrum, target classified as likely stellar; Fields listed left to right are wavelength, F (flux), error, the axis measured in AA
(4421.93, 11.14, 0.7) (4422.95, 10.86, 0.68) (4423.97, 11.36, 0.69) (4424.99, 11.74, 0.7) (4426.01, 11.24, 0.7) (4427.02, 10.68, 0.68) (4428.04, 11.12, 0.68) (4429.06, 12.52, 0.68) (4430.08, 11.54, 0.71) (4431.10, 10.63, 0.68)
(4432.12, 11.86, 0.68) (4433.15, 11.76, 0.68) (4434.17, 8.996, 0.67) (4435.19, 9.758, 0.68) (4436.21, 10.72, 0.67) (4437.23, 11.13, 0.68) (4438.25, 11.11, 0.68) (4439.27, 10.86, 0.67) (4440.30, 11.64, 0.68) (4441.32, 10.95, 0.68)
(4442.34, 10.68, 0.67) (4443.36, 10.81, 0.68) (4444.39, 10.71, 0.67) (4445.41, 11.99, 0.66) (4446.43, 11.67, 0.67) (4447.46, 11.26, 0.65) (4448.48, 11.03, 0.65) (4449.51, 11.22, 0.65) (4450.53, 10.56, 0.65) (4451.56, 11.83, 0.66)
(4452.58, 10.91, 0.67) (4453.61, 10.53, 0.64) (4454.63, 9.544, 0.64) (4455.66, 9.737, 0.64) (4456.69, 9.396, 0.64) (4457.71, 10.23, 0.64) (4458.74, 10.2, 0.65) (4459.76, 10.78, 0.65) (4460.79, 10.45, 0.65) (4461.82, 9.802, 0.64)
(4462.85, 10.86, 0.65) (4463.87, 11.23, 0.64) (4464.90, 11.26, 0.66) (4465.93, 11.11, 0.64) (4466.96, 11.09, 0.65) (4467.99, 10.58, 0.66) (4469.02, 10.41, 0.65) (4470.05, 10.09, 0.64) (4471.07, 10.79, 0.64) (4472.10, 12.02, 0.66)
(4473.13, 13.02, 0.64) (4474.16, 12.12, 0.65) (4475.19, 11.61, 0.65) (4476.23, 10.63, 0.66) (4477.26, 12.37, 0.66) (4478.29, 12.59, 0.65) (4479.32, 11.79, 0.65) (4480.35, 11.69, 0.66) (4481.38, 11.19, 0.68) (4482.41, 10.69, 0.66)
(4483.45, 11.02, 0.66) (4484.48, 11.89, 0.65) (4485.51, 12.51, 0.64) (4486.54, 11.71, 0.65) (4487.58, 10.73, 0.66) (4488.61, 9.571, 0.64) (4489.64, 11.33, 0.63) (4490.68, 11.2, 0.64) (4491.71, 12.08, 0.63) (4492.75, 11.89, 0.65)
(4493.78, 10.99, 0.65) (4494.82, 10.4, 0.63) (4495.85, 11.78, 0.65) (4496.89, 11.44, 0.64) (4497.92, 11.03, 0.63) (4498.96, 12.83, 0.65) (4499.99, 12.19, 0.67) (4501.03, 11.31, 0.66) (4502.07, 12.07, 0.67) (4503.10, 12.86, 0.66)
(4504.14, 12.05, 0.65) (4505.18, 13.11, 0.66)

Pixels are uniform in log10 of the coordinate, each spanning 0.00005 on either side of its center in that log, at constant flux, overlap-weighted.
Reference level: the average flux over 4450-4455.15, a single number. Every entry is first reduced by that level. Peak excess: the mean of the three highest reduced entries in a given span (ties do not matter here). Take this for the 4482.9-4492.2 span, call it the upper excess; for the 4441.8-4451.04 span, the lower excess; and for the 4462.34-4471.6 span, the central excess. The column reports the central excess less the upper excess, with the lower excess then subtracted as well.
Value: -1.9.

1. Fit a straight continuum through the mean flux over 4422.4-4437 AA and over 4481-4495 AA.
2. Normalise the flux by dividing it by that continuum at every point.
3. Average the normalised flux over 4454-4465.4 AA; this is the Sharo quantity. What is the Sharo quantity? 0.93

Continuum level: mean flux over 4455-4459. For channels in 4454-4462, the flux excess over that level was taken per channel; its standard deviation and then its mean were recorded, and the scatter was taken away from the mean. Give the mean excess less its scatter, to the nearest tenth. -0.3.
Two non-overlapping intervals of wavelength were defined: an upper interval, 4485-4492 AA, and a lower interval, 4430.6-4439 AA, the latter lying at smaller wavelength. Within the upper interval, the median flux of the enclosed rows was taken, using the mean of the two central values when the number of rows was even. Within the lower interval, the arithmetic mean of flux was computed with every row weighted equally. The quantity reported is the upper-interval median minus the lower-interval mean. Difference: 0.58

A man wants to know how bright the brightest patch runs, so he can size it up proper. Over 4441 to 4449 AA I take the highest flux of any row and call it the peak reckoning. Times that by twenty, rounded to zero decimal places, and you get 240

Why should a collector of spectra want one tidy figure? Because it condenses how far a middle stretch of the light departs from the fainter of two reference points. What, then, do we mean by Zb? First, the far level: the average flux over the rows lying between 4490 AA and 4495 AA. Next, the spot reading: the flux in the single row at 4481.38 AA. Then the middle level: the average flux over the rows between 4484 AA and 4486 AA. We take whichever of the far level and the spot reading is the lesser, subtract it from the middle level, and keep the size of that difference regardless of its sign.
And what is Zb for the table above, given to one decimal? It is 1.0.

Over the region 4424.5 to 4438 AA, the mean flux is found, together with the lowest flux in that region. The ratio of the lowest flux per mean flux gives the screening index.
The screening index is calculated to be 0.814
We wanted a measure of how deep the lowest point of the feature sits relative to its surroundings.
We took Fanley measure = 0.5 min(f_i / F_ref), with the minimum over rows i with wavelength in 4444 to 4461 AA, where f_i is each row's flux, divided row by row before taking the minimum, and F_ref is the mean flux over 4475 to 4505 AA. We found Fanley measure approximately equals 0.406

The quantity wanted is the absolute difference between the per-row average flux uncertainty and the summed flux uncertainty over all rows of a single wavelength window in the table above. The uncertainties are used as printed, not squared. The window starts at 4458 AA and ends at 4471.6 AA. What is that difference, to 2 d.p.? 7.77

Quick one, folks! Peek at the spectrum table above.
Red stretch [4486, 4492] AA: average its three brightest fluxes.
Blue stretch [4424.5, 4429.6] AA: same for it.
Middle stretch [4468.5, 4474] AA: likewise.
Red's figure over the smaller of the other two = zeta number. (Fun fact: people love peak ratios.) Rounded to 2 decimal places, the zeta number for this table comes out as 0.99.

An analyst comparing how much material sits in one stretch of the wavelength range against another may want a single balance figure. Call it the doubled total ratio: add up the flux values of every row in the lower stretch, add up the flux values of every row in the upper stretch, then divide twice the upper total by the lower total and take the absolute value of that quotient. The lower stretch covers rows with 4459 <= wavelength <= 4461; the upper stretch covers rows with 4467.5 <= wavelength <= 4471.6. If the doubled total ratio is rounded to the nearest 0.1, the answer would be 3.9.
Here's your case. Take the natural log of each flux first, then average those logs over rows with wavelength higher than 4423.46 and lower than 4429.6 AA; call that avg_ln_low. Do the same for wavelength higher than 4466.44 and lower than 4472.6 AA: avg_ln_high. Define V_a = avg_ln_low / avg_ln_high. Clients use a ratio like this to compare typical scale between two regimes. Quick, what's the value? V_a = 1.02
